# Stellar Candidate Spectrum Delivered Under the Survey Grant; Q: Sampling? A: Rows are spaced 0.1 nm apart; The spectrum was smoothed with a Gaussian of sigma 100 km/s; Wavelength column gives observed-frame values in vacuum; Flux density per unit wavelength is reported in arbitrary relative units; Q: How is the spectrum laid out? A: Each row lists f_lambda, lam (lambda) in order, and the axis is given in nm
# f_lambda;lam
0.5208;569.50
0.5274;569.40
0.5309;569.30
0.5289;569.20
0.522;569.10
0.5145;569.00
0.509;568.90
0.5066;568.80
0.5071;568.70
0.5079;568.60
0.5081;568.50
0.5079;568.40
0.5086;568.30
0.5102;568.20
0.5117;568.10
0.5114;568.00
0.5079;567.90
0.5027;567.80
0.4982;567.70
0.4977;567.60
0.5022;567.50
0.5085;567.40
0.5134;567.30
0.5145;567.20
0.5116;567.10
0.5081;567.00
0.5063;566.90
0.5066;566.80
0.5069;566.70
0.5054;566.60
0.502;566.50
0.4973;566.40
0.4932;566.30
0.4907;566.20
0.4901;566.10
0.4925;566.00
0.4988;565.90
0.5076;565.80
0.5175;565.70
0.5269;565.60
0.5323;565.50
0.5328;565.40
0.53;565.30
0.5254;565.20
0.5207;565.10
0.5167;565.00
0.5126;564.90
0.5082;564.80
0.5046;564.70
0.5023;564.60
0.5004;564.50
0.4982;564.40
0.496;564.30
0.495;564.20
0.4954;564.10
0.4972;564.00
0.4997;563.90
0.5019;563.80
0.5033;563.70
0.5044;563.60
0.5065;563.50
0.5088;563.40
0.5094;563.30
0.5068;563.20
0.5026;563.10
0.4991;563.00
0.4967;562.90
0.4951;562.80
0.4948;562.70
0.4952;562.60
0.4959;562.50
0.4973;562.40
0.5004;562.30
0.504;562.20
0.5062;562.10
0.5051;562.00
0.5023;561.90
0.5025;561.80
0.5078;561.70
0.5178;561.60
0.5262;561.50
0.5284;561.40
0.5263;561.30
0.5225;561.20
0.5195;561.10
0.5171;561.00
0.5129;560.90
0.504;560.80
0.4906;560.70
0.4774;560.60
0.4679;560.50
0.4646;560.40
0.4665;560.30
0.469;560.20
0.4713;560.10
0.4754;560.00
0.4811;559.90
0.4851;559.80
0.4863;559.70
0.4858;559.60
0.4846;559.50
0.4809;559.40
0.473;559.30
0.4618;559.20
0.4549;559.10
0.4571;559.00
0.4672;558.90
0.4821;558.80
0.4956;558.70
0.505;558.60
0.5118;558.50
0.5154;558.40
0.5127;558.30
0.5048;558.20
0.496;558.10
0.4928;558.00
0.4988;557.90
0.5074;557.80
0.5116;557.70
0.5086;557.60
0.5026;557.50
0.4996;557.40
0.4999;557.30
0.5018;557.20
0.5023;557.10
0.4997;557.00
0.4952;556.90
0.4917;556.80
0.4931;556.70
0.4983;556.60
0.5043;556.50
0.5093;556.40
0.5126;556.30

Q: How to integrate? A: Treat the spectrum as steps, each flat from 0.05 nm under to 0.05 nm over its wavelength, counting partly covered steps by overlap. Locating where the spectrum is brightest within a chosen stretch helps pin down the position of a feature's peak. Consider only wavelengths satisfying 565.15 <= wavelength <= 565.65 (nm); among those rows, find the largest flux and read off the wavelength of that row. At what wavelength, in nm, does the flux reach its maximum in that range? 565.40 nm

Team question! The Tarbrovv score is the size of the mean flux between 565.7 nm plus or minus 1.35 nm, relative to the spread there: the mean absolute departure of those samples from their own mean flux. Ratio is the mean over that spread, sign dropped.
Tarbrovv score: 50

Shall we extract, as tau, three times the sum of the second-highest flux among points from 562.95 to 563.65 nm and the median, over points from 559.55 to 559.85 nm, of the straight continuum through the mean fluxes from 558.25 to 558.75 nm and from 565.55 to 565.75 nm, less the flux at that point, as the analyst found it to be 1.60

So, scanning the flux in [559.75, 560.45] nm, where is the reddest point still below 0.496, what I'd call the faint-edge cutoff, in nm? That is 560.40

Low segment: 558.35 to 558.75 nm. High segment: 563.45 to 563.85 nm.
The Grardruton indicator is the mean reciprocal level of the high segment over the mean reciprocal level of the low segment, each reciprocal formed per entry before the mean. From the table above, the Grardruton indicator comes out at 1.01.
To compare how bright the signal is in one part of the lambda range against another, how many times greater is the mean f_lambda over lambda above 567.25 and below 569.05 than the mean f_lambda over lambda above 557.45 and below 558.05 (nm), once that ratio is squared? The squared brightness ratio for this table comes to 1.02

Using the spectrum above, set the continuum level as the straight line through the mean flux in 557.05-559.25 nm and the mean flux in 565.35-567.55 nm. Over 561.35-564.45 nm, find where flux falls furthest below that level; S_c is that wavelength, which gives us 564.20 nm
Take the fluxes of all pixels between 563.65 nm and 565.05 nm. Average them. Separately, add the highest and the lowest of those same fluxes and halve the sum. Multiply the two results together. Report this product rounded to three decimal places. 0.254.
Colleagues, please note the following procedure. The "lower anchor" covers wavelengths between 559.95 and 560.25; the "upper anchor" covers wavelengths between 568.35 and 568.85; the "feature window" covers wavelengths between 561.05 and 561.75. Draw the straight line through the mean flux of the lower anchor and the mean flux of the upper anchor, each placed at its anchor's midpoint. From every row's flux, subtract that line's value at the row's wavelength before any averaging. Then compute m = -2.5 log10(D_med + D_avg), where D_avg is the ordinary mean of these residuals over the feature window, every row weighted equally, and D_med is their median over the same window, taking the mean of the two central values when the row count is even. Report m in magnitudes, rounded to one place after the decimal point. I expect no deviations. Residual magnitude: 2.6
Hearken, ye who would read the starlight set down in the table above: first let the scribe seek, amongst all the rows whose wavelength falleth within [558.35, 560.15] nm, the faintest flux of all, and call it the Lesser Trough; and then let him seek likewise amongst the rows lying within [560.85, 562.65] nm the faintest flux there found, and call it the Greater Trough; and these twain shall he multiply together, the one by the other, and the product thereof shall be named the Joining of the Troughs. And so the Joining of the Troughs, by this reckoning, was 0.2253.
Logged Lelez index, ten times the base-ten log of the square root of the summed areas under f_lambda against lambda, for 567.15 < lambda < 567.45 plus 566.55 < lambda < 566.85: -2.57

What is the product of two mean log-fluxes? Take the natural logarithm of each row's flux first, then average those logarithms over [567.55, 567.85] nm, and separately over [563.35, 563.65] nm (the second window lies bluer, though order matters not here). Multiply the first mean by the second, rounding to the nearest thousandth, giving 0.472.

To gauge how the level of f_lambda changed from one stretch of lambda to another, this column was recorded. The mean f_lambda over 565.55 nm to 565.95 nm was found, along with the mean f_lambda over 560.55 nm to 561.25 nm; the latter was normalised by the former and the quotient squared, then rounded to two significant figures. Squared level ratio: 0.98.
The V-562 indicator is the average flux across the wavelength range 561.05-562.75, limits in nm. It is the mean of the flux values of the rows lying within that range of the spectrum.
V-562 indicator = 0.509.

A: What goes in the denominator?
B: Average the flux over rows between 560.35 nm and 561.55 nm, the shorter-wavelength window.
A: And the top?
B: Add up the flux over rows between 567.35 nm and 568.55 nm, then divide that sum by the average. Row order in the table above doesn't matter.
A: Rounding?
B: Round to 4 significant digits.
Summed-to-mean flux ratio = 12.04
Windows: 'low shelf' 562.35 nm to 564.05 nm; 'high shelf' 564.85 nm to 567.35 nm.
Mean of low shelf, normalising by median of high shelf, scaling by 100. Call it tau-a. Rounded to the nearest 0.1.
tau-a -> 98.6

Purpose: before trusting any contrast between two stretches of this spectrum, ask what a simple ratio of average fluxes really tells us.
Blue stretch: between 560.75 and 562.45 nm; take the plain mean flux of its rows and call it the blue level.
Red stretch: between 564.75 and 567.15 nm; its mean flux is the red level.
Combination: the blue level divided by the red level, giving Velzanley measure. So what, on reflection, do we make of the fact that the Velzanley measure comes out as 1.00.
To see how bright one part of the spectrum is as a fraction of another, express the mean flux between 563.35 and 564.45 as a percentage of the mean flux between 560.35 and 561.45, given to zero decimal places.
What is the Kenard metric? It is 100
